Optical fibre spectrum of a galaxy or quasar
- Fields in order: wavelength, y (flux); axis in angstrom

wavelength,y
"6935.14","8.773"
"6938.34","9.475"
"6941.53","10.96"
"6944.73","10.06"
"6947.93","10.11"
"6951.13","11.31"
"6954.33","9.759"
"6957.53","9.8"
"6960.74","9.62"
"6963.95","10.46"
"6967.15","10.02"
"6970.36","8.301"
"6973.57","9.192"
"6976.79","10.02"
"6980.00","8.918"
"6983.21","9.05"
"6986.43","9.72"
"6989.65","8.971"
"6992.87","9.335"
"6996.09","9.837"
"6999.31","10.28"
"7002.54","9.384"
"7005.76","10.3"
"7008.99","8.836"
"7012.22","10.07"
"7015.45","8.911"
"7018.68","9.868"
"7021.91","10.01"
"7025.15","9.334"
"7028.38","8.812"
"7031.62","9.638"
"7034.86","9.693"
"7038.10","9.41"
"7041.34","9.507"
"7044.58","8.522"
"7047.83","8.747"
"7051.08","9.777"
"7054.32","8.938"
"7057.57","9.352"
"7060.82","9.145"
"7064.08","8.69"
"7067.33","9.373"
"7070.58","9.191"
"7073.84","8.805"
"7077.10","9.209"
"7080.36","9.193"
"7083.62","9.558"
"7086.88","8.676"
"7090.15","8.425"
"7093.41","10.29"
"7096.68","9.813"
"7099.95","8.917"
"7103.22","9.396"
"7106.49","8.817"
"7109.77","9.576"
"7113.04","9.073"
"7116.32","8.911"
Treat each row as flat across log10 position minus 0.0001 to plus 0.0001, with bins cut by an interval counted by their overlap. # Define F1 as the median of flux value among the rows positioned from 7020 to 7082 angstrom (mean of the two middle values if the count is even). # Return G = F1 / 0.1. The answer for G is 92.1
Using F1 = 9.2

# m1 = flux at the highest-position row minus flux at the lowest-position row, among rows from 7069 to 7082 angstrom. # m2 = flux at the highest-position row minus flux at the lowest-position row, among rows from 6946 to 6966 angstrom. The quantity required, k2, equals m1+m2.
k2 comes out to 0.4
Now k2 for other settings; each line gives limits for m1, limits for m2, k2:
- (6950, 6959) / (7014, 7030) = -1.6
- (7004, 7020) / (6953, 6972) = -1.9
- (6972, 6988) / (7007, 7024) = 1.7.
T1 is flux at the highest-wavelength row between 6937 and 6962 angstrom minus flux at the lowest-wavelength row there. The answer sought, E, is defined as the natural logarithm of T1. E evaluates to -1.9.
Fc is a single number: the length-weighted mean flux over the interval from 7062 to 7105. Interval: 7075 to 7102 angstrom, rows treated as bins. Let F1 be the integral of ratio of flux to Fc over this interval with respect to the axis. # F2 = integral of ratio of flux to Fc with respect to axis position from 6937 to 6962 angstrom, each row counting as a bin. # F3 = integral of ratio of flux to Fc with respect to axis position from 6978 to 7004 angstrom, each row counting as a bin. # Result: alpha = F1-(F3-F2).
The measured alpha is 28.1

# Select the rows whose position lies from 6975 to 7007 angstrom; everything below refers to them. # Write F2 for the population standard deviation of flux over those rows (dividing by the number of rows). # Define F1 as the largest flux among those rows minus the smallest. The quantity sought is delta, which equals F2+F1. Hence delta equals 1.9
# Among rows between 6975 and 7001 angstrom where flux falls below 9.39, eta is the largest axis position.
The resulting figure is 6992.87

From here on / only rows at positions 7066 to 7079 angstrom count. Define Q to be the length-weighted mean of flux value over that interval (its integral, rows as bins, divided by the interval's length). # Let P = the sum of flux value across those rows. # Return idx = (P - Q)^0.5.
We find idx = 5.24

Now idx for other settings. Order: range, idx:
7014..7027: 5.35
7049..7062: 5.28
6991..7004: 5.40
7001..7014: 5.38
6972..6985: 5.28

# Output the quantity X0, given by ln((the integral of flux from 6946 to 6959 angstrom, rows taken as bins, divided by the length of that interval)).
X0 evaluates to 2.33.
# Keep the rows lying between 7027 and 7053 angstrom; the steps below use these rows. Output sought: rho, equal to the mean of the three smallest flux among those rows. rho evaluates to 8.69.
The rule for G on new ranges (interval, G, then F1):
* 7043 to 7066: 89.4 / 8.9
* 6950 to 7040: 96.7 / 9.7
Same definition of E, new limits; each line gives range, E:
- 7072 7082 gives -0.9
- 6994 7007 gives -0.8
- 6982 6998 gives -0.2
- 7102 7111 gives -1.7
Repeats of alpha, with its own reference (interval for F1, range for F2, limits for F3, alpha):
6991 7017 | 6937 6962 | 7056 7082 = 29.0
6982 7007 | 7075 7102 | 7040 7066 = 27.6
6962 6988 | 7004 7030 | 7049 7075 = 27.8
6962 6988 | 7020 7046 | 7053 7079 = 27.6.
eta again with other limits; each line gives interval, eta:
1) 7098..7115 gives 7113.04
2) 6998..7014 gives 7008.99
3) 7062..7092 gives 7090.15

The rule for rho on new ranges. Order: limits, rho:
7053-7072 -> 8.92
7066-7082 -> 9.06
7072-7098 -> 8.64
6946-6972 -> 9.23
